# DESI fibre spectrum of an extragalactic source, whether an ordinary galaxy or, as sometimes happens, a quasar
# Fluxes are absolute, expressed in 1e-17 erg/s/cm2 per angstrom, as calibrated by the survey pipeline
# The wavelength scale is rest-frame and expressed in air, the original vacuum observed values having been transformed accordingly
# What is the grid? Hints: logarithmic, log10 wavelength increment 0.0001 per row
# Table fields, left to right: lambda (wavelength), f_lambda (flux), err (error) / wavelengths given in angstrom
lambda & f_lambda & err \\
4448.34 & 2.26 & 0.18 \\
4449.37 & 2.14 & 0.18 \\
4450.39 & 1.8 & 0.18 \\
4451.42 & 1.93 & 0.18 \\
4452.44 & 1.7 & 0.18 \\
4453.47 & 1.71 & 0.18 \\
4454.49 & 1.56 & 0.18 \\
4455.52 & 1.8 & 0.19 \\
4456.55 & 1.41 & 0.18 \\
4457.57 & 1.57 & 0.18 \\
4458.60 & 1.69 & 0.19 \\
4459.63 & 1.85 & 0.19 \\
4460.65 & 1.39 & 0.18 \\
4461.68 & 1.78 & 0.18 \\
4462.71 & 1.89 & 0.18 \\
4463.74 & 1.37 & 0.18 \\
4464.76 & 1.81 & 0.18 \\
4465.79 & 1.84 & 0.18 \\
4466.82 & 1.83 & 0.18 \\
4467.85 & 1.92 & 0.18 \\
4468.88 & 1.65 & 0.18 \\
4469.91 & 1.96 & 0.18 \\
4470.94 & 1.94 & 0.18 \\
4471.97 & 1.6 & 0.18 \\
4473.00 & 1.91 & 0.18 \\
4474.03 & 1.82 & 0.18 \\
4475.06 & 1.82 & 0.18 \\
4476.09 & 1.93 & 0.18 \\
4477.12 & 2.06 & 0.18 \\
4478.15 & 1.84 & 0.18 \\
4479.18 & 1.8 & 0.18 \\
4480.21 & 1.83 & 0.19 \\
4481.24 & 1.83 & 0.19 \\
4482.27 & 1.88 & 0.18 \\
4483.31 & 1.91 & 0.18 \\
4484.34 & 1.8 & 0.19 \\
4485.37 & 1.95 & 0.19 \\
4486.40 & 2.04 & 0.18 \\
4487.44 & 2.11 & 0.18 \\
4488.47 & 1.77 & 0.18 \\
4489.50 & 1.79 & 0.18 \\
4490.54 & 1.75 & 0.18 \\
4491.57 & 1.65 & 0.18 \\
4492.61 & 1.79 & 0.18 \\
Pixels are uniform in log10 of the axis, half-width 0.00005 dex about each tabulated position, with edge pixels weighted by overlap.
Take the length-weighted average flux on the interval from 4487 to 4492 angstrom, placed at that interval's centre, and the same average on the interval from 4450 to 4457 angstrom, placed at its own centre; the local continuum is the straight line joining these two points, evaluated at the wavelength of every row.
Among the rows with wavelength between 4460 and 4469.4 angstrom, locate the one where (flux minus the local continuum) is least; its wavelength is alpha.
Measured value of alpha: 4463.74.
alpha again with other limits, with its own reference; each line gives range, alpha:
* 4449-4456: 4454.49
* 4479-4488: 4484.34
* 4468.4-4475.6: 4471.97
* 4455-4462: 4460.65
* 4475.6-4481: 4479.18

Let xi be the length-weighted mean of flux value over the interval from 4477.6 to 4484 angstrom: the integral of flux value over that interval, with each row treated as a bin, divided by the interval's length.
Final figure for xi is 1.85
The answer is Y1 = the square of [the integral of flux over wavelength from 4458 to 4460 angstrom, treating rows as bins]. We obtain 12.2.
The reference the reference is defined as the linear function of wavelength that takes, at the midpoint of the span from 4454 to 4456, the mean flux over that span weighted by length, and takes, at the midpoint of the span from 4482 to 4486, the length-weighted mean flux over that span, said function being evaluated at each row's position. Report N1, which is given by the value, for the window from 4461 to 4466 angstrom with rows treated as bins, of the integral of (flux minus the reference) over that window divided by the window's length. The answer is -0.02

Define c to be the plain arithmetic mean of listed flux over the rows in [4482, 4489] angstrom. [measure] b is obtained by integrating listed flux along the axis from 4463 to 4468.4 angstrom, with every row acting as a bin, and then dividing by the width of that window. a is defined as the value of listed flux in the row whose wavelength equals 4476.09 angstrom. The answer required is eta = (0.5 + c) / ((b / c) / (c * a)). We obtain 9.8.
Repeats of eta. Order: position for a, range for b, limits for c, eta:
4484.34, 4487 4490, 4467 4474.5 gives 7.4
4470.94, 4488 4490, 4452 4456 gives 6.8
